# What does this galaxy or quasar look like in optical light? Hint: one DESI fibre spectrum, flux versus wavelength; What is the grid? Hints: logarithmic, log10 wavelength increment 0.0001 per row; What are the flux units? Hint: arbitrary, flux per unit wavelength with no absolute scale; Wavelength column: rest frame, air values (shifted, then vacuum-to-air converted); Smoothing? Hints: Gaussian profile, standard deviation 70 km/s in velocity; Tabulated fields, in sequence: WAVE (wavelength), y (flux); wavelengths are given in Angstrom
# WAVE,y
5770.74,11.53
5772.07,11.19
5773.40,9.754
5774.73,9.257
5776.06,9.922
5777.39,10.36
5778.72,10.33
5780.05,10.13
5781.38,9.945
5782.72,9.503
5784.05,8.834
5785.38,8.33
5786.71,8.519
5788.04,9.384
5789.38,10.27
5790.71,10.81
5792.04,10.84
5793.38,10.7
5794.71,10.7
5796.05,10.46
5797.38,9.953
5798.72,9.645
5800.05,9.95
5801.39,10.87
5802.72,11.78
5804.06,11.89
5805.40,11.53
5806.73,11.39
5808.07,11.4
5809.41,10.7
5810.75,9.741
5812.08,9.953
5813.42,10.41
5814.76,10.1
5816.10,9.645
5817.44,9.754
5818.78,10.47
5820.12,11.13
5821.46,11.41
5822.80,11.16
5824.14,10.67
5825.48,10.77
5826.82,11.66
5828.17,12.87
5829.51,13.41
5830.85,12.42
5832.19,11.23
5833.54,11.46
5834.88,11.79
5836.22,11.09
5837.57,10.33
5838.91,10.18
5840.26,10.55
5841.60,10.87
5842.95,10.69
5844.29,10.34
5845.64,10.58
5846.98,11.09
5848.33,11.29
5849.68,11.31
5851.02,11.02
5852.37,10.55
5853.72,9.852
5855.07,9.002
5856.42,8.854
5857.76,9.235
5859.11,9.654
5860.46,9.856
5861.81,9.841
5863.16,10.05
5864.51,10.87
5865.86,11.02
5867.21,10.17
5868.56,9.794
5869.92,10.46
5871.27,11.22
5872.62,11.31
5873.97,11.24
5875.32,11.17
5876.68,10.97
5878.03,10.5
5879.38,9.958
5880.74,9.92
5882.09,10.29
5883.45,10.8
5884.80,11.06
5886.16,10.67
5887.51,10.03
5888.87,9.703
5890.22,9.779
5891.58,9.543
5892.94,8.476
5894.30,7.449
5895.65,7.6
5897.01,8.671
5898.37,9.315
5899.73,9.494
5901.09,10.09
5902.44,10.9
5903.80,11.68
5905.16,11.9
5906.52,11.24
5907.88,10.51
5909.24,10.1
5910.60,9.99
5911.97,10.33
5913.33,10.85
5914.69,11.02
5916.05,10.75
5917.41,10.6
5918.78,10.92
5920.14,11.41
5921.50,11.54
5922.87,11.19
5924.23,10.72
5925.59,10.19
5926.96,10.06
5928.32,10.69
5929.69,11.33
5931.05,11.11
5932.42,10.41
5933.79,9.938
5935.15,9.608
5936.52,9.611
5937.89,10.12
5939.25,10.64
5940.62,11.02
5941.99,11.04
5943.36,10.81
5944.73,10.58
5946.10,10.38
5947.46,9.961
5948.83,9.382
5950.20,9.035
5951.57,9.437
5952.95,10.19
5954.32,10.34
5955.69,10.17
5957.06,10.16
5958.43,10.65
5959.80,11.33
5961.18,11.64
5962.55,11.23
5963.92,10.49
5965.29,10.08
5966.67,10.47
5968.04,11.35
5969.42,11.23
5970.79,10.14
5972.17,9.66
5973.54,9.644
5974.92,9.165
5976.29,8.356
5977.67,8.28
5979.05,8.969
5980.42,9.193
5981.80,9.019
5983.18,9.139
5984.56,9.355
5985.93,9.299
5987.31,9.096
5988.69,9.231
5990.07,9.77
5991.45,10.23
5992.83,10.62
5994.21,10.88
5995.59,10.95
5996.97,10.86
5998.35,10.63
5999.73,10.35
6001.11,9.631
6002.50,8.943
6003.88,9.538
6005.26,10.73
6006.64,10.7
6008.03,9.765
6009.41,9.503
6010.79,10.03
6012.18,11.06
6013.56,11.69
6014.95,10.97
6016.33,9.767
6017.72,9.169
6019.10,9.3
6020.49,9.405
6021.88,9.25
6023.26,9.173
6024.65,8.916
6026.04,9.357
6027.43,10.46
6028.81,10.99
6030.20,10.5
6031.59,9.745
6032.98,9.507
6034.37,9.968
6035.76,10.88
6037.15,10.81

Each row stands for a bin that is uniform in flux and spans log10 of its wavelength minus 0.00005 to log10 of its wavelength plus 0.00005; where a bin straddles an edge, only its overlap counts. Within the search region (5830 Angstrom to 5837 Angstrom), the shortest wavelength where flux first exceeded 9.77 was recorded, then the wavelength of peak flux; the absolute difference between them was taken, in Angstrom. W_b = 0.0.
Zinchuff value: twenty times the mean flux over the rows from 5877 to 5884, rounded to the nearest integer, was 206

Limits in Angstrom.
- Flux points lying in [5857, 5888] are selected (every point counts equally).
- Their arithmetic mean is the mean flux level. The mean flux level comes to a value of 10.4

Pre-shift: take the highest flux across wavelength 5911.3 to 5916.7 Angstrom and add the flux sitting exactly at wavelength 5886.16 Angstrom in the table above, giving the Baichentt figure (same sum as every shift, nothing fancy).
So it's 21.7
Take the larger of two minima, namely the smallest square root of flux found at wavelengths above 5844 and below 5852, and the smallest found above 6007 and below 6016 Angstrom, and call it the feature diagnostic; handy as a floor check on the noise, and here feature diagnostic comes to 3.22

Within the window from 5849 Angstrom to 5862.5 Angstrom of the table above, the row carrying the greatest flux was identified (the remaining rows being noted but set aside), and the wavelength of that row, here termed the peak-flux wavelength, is 5849.68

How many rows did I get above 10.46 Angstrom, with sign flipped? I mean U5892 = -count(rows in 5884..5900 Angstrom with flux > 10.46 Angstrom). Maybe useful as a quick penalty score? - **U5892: -2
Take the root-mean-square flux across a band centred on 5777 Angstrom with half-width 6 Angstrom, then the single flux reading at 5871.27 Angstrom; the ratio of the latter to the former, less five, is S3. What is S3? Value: -3.88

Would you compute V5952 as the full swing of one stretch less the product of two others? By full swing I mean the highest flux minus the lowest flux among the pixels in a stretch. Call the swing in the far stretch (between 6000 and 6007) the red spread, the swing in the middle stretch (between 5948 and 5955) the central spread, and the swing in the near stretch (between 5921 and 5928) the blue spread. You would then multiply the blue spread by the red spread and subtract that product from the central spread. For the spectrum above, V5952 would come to -1.3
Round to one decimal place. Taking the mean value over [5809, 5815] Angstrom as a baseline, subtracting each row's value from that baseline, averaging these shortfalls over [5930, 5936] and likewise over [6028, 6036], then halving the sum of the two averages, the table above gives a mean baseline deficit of -0.1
